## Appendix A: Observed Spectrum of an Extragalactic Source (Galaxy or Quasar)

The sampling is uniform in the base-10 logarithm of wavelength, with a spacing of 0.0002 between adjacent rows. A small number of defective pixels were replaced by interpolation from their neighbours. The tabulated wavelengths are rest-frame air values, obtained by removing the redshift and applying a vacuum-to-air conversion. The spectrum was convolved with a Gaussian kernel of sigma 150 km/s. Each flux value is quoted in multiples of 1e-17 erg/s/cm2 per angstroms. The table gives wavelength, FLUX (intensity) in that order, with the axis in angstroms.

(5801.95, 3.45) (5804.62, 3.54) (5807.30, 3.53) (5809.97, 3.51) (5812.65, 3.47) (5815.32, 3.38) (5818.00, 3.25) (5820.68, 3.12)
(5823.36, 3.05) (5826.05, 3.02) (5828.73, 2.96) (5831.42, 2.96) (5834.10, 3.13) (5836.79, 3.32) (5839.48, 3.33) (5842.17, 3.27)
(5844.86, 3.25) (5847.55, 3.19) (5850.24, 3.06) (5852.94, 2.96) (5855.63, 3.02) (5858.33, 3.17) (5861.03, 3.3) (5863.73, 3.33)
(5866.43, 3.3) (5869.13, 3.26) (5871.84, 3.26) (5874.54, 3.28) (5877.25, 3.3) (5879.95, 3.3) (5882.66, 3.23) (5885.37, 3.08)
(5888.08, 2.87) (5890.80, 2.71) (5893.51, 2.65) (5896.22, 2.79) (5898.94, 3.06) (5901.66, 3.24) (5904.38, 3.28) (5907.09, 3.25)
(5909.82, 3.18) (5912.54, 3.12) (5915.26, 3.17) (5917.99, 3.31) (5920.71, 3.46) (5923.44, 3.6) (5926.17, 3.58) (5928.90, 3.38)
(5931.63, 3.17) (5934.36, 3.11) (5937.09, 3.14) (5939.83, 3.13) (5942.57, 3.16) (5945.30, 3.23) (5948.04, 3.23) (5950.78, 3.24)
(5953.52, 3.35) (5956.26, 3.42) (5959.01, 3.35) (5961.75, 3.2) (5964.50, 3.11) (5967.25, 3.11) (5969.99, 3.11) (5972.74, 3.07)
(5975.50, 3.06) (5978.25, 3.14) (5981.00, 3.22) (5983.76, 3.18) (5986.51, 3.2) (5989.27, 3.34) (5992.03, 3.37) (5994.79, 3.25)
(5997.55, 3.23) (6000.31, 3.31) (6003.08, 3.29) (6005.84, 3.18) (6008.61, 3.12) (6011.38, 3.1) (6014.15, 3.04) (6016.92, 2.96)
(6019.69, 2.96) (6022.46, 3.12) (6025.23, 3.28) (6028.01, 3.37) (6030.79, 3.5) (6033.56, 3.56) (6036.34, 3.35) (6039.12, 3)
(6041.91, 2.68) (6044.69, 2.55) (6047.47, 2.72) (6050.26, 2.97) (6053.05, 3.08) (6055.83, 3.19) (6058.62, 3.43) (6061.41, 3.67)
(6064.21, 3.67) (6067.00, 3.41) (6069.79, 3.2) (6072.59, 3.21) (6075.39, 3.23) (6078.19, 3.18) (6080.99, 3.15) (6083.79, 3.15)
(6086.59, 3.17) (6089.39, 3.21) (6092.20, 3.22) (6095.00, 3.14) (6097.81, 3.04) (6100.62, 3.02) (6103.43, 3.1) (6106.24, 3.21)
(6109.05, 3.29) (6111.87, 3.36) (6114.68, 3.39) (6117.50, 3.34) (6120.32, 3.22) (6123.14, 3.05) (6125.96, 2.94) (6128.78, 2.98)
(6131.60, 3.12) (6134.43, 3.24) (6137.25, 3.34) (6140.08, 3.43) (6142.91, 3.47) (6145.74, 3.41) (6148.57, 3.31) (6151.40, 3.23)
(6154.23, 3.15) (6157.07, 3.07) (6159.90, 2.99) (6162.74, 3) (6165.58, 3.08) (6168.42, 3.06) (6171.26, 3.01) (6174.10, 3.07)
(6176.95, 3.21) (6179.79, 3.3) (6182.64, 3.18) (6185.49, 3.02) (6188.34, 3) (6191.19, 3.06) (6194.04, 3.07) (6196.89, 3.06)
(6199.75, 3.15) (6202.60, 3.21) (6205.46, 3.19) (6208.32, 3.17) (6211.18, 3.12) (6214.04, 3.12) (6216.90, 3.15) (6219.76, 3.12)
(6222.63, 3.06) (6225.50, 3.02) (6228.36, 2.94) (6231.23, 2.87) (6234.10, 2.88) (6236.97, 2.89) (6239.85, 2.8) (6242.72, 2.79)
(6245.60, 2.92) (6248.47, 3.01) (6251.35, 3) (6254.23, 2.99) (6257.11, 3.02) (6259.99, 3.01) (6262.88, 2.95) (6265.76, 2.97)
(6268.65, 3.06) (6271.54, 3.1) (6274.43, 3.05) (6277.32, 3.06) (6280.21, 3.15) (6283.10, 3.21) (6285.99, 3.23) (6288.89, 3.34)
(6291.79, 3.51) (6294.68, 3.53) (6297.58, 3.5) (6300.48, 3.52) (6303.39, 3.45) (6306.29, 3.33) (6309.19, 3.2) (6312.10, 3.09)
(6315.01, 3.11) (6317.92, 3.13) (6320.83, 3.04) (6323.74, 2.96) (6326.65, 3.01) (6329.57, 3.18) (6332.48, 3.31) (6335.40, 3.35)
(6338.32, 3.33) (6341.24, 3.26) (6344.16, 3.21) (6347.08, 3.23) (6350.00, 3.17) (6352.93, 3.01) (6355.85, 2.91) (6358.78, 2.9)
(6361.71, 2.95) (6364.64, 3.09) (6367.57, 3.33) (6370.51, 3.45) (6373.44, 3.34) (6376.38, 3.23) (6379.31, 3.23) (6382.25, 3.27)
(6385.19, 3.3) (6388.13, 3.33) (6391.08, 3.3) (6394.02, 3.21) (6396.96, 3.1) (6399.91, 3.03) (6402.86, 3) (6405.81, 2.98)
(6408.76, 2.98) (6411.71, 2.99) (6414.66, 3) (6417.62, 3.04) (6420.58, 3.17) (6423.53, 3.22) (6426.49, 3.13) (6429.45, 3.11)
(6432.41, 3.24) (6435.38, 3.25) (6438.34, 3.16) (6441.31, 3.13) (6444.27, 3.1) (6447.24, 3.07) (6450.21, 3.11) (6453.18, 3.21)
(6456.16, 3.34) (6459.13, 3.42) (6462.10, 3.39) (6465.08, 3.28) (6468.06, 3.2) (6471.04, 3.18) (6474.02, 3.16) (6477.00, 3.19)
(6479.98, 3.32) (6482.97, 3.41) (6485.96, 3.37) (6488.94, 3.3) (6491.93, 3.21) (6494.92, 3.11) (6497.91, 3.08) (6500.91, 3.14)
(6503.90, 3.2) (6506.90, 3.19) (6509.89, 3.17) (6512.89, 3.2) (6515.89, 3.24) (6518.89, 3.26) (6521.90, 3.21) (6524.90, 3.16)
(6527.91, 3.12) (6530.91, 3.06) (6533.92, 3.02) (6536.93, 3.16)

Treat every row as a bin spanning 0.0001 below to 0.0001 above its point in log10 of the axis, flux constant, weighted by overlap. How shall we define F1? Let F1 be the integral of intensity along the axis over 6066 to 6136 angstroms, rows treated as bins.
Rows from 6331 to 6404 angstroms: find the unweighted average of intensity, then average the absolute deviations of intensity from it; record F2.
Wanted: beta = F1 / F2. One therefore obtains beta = 1759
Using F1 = 223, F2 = 0.1266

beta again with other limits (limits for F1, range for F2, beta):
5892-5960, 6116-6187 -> 1656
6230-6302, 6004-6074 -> 1005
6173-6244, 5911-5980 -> 1753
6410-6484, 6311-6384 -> 1845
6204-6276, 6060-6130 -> 1709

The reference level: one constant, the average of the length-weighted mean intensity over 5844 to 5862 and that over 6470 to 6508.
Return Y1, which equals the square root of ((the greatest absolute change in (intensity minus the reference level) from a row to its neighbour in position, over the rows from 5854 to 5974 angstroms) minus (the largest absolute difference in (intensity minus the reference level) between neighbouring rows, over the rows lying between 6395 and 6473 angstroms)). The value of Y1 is 0.37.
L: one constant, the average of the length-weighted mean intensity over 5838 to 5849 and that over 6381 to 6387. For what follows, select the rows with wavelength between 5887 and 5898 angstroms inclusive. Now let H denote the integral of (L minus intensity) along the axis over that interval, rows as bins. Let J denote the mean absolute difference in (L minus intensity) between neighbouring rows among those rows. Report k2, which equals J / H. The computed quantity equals 0.021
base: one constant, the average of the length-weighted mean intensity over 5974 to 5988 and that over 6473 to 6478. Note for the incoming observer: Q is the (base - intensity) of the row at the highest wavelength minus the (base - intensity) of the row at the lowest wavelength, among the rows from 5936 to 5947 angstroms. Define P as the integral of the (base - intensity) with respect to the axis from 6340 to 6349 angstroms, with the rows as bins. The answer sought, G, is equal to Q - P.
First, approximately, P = -0.6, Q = -0.09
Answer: 0.5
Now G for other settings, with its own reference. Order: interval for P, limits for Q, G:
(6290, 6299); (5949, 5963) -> 3.1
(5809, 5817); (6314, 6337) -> 2.0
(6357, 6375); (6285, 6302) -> -0.2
